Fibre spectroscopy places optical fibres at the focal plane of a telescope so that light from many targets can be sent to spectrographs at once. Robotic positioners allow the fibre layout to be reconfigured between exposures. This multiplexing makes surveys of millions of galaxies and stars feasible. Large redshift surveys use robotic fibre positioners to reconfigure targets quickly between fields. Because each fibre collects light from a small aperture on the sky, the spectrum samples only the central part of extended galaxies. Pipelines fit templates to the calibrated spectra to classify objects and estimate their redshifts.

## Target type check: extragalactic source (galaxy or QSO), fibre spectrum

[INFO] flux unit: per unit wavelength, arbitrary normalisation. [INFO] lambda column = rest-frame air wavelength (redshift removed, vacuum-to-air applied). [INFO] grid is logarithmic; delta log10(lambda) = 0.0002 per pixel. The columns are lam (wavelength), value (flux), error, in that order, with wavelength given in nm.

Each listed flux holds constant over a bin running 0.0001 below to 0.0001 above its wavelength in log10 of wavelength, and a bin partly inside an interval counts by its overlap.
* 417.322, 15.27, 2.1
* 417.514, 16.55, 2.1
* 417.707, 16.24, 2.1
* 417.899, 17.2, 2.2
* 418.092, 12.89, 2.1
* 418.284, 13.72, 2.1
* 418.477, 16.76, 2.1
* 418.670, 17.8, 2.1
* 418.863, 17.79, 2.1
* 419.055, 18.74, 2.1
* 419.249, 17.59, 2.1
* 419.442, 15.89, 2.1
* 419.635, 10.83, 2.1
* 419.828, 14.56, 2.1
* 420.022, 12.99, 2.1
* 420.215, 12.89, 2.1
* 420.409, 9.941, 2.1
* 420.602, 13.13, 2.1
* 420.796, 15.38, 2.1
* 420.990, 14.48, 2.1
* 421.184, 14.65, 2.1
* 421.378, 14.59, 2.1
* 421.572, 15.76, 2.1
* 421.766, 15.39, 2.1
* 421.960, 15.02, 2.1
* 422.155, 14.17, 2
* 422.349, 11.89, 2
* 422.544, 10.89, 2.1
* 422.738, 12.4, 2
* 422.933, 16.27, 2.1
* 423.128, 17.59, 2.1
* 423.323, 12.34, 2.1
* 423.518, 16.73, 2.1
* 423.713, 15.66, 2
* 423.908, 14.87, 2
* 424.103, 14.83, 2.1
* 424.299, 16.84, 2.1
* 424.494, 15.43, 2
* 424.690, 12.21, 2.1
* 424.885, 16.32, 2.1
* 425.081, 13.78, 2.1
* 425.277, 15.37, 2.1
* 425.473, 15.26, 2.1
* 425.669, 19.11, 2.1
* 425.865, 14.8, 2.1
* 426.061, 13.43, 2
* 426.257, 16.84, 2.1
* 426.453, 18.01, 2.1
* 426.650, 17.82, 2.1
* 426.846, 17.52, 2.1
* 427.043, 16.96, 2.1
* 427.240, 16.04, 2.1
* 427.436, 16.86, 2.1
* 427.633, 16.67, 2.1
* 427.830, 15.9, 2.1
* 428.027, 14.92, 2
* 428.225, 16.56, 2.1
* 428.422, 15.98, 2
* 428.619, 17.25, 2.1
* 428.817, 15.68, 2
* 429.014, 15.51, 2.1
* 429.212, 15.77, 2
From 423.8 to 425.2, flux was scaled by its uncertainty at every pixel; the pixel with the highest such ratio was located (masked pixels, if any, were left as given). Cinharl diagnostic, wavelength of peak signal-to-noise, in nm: 424.299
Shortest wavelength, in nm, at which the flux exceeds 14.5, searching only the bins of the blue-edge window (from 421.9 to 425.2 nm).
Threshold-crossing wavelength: 421.960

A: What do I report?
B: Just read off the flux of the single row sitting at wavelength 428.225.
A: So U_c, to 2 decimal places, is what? 16.56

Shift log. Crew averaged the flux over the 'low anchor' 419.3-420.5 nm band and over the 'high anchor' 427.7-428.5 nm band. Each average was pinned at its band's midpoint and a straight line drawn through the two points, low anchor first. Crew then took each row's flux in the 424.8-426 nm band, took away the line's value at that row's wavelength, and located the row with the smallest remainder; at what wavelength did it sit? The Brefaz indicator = 425.081 nm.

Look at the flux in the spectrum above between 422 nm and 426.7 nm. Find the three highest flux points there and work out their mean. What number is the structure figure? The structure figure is 18.3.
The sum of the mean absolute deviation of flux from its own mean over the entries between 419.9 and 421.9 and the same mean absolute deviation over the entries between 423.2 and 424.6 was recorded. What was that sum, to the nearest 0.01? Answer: 2.40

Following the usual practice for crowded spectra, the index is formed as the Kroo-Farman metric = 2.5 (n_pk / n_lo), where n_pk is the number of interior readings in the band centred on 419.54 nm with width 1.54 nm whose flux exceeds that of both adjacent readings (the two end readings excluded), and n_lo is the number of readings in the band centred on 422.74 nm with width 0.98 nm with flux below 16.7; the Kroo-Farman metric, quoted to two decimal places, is 1.25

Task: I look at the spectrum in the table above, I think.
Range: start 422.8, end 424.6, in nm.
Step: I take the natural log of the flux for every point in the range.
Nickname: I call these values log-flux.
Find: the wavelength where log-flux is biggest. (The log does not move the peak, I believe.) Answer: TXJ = 423.128 nm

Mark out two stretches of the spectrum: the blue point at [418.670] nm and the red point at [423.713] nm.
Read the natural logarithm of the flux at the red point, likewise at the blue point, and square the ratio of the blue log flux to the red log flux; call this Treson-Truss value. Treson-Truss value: 1.10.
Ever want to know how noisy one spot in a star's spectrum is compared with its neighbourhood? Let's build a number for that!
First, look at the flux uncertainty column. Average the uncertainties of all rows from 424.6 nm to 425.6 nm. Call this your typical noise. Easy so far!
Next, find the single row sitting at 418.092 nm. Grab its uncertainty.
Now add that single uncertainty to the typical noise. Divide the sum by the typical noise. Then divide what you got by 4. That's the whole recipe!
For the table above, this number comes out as 0.500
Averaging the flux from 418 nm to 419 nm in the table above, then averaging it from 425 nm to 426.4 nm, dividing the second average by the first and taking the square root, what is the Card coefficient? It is 0.99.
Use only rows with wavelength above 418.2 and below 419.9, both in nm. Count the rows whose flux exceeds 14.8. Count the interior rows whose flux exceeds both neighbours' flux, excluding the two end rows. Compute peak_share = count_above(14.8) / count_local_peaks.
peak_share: 3.0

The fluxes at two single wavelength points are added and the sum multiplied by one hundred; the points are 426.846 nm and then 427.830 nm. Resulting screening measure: 3342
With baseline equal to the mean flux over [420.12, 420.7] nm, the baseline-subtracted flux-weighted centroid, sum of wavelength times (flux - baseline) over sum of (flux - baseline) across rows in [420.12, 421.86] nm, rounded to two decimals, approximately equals 421.30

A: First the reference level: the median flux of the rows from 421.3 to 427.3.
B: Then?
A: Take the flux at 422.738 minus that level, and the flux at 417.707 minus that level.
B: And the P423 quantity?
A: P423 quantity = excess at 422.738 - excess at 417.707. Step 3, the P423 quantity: -4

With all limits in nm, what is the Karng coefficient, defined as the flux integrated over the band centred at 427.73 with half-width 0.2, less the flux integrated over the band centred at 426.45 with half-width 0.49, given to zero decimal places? -10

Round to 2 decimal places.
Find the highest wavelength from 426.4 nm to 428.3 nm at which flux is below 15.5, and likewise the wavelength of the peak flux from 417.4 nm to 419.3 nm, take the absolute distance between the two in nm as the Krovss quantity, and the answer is 8.97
